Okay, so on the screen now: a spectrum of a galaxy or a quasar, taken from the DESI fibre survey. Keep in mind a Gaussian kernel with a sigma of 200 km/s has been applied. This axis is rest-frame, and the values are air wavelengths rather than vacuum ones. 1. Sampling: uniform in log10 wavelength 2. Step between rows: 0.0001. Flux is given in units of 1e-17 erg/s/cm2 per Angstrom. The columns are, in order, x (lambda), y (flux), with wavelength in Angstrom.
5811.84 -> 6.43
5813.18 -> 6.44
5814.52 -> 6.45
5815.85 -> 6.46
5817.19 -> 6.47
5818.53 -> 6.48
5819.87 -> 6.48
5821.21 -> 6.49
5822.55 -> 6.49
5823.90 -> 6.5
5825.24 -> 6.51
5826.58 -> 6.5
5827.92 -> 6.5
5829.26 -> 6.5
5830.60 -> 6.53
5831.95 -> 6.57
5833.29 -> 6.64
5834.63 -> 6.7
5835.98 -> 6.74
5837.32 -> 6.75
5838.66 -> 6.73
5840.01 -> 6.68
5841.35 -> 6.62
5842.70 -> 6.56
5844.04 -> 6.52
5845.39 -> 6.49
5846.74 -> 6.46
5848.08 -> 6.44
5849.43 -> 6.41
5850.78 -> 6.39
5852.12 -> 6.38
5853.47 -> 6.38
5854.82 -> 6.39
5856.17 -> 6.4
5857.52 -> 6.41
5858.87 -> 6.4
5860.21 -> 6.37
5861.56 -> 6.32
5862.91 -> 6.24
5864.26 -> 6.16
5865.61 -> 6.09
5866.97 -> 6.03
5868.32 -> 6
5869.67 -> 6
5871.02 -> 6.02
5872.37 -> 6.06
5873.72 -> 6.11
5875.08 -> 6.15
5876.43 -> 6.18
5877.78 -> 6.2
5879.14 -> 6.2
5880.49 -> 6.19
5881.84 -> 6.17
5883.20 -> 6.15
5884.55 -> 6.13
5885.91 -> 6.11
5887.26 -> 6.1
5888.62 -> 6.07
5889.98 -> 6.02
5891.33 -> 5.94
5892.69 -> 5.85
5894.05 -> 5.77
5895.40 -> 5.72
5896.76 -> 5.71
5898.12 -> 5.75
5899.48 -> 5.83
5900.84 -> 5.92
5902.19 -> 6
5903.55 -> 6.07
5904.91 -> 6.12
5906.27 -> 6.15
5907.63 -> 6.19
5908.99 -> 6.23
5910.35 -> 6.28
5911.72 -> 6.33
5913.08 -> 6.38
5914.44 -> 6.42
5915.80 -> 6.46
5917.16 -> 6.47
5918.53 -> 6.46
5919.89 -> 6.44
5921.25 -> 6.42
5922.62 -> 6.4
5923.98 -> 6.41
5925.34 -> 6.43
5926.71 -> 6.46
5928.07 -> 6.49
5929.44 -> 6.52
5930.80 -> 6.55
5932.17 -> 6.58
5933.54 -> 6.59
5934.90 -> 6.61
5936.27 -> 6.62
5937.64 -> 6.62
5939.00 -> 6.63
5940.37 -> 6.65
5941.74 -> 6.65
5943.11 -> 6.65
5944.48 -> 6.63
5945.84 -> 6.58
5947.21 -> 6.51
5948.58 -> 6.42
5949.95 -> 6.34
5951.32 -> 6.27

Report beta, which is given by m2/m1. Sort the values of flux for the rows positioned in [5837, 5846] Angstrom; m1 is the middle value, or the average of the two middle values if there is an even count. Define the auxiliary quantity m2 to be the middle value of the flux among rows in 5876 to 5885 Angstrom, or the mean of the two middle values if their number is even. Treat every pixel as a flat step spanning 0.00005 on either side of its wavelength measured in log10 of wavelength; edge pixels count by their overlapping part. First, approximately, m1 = 6.62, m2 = 6.18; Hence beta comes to 0.93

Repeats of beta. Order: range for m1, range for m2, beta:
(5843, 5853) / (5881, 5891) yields 0.95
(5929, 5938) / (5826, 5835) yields 0.99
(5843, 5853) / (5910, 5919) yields 1.00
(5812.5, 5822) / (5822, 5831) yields 1.00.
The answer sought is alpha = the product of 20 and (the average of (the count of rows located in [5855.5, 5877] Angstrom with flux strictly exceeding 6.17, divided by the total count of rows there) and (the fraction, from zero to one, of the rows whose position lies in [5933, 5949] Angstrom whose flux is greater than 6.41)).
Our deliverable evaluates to 14.4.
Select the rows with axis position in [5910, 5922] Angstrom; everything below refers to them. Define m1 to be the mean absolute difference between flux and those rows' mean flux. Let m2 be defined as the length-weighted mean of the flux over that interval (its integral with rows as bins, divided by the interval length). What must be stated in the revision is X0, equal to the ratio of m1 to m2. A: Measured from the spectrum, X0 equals 0.008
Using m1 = 0.051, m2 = 6.4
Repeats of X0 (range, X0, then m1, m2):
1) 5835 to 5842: 0.006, 0.043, 6.7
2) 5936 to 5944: 0.002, 0.013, 6.6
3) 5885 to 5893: 0.013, 0.080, 6.0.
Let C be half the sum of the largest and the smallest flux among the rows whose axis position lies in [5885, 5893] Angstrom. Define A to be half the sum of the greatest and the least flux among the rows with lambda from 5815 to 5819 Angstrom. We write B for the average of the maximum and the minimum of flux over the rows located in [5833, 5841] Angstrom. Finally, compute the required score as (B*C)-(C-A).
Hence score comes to 40.5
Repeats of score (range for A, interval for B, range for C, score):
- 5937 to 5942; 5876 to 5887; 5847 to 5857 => 39.7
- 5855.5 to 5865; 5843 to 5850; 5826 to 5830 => 41.8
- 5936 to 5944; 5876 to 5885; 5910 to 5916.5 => 39.5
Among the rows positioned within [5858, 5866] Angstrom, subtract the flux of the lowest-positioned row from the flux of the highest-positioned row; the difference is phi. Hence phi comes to -0.31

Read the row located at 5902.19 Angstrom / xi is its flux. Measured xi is 6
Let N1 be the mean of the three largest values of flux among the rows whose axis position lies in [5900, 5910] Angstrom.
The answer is 6.19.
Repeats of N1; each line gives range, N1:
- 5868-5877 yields 6.15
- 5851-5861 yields 6.40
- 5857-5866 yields 6.39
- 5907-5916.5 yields 6.42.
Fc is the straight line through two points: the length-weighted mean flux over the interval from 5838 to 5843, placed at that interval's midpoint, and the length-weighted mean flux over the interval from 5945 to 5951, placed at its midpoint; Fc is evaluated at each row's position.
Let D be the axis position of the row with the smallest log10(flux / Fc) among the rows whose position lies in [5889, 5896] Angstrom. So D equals 5895.40 Angstrom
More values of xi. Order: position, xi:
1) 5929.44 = 6.52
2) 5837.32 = 6.75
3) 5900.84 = 5.92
